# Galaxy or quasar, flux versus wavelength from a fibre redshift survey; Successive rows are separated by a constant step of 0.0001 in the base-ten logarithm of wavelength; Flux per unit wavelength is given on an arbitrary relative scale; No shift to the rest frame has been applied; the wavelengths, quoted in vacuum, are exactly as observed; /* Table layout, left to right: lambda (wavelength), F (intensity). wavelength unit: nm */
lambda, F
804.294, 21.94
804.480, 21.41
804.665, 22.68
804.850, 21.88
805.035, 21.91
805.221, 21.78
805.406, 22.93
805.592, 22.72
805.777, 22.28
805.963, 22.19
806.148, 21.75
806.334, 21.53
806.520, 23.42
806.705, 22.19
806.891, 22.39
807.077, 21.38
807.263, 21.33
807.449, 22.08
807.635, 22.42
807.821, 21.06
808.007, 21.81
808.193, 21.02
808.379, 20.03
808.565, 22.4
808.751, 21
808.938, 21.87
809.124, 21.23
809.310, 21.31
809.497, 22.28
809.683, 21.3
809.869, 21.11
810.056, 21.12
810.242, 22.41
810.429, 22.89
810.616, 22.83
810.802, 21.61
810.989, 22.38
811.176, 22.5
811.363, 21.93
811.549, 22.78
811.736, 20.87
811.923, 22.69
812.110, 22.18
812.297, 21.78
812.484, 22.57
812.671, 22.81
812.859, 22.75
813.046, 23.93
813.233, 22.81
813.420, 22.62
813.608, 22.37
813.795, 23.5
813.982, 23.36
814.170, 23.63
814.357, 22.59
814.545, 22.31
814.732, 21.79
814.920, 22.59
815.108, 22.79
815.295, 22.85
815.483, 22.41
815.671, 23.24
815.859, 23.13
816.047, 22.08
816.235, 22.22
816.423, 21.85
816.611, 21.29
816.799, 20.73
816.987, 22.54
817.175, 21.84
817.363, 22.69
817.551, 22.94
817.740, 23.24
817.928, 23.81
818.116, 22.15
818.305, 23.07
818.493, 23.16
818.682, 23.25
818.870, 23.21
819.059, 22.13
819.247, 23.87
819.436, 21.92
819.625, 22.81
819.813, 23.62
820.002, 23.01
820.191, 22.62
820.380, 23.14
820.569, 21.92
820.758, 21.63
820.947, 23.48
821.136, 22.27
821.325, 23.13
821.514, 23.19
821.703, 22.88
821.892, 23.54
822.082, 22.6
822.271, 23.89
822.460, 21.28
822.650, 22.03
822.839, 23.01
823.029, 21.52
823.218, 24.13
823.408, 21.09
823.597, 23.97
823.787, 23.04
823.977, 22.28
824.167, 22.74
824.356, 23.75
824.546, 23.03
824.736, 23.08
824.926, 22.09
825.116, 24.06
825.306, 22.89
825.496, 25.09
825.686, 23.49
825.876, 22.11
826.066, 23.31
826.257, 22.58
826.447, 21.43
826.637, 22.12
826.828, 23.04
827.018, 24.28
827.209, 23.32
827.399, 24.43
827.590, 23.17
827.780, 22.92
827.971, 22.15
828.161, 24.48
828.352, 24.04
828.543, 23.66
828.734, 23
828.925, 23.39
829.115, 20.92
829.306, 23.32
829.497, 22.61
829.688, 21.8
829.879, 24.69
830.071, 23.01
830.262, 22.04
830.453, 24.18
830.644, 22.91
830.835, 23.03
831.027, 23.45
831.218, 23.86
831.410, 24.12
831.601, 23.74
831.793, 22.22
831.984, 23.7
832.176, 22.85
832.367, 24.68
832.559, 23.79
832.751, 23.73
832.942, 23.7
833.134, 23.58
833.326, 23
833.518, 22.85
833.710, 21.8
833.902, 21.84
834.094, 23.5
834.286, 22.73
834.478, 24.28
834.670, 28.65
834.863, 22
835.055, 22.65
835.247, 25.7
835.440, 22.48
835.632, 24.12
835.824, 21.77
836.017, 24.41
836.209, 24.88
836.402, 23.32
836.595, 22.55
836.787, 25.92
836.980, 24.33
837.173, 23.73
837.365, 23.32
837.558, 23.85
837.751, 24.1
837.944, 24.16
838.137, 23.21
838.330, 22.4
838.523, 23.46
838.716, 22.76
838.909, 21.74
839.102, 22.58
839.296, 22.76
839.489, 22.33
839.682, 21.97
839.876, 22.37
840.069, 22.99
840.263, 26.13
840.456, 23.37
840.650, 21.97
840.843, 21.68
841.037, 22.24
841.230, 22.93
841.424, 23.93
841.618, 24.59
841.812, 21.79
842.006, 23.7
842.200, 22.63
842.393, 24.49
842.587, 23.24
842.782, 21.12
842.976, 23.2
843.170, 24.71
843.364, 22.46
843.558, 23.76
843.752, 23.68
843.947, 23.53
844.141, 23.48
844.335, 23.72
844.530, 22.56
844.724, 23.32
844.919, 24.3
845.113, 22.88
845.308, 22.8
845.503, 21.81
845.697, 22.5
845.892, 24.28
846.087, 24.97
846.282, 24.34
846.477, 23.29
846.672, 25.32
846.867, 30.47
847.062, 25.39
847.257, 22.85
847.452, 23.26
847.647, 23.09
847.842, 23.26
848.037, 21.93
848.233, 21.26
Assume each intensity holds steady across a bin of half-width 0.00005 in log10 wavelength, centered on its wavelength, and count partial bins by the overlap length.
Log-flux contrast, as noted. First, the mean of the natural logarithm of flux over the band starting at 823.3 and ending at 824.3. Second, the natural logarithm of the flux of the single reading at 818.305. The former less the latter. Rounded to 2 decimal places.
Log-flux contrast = -0.02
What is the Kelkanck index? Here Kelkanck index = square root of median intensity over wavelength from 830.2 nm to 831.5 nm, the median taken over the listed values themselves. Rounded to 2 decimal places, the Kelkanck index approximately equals 4.84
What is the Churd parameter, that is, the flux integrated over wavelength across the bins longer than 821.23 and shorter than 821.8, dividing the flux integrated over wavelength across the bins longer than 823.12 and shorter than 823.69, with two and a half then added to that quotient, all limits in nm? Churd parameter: 3.50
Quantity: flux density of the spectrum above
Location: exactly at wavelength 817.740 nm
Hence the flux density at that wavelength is 23.24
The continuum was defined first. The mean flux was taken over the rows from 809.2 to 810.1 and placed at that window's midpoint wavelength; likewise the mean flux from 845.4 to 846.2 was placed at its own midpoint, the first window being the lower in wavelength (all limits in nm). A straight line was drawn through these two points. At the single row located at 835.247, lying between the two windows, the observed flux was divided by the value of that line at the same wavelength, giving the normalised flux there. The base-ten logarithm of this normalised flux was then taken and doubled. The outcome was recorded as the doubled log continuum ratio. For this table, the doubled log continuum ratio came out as 0.10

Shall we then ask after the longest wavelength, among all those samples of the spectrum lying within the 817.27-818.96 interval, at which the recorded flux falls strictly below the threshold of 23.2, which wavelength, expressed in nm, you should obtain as 818.493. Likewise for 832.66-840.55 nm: 840.069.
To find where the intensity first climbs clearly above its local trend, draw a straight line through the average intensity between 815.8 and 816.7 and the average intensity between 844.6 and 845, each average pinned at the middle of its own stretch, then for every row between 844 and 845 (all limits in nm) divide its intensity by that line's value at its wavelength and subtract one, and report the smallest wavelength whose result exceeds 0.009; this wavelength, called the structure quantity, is 844.919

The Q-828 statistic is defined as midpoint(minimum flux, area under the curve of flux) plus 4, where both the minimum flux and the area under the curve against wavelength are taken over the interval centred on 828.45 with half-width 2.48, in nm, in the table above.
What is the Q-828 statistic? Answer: 71.7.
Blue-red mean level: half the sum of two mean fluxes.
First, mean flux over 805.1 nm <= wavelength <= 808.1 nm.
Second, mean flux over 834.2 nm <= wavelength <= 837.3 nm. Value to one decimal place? 23.0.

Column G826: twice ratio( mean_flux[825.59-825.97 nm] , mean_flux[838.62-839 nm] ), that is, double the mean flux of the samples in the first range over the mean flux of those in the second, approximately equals 2.05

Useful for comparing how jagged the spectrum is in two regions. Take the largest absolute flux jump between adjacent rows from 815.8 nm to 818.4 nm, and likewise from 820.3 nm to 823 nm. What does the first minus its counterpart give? -0.8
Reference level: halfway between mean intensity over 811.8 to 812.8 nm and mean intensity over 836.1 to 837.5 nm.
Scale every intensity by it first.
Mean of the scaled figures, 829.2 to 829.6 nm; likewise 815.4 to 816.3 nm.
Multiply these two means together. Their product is 0.96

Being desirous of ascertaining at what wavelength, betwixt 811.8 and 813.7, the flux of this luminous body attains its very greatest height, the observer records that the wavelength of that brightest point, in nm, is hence 813.046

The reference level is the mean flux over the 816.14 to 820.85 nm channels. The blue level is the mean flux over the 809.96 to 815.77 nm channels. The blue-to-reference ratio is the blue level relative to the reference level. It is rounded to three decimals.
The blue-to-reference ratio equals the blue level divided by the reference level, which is 0.998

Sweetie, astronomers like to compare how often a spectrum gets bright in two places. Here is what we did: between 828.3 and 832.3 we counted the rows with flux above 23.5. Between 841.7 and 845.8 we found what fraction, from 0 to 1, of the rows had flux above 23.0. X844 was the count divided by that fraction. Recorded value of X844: 14.0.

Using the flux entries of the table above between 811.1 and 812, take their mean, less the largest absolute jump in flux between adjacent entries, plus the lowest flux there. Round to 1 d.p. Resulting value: 41.1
